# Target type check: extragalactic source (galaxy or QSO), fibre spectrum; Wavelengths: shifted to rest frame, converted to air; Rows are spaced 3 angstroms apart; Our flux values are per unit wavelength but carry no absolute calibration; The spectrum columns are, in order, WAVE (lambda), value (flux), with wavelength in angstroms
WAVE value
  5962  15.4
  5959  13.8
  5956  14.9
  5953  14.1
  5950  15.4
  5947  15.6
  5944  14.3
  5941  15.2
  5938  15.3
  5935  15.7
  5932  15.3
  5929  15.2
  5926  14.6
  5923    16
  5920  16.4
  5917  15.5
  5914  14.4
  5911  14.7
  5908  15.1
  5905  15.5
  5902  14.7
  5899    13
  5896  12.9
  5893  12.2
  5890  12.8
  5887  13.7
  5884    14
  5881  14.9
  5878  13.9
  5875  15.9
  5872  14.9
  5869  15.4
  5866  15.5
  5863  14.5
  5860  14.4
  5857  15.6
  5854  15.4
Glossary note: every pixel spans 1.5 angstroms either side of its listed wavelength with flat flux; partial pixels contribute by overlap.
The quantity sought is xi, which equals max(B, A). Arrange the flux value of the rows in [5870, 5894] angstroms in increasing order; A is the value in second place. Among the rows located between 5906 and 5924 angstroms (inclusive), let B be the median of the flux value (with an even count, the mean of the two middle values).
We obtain 15.3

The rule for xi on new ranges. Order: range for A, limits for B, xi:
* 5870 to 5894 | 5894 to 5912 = 14.7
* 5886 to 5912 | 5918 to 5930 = 15.6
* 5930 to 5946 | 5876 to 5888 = 15.2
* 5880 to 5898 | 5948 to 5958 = 14.9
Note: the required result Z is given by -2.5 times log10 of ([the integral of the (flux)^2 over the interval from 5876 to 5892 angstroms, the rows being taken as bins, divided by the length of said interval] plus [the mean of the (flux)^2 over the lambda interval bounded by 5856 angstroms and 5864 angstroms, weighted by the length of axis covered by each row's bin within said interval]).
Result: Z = -6.54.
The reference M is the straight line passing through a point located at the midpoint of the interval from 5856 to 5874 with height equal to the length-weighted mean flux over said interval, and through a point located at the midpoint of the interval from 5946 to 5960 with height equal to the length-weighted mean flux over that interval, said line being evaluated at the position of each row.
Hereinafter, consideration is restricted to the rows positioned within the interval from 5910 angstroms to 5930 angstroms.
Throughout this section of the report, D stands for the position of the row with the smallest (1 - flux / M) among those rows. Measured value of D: 5920 angstroms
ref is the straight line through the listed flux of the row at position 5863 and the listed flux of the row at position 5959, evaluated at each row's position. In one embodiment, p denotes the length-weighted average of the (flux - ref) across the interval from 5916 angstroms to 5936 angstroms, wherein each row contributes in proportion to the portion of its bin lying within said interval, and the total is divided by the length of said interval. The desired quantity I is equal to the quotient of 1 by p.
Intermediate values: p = 1.5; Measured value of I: 0.7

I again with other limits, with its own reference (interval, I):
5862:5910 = -41.7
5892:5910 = -3.9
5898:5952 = 0.9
